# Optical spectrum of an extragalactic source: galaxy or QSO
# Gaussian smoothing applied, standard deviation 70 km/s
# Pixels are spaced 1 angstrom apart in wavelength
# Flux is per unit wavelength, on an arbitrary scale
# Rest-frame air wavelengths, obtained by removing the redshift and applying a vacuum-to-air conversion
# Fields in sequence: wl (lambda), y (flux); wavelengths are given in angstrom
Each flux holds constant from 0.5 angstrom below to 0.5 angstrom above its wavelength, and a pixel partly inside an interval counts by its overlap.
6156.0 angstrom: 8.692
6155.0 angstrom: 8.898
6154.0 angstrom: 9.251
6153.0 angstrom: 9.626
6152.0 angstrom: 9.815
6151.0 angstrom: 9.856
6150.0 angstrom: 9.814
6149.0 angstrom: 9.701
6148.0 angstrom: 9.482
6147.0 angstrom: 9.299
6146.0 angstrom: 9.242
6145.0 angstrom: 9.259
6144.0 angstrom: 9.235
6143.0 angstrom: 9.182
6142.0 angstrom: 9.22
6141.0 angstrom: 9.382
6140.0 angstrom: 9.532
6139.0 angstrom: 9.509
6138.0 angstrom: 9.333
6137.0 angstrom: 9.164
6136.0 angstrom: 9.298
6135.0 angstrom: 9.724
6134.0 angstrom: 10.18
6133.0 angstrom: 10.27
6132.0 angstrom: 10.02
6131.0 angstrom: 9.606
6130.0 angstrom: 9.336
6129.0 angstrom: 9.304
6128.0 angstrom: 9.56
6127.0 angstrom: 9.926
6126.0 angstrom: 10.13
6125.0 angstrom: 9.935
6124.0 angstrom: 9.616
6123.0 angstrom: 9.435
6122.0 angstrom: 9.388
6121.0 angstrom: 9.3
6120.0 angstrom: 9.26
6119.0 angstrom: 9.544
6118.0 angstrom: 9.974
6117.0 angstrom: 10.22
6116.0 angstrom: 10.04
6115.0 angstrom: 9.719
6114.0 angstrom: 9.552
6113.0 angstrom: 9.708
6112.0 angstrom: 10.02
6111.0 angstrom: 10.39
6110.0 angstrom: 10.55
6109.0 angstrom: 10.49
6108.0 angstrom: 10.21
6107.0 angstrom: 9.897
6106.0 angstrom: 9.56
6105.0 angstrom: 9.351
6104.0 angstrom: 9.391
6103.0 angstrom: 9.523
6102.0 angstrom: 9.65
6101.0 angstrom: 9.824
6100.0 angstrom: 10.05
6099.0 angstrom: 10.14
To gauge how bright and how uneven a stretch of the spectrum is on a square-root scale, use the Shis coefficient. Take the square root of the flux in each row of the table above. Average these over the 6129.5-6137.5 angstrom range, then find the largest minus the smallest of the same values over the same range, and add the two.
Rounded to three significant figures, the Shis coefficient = 3.29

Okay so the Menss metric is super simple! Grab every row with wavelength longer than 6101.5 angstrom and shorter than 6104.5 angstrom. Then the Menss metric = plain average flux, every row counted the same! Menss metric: 9.52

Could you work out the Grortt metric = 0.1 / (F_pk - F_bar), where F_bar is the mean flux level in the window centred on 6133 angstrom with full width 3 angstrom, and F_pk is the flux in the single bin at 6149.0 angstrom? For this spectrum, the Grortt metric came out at -0.22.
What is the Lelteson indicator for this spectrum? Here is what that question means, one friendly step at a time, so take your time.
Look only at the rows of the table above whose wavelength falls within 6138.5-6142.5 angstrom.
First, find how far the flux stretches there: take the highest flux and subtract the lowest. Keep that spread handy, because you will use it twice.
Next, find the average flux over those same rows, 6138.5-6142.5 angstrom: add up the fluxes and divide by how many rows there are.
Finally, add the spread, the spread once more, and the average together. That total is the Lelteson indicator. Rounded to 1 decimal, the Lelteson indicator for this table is 10.0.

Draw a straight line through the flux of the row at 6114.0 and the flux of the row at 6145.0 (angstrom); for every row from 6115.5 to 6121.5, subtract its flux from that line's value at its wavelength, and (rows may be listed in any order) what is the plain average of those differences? -0.21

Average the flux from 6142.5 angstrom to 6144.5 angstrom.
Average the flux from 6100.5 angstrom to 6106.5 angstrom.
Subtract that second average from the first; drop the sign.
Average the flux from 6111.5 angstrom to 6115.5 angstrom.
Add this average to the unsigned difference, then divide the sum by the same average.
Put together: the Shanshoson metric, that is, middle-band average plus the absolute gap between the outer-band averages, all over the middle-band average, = 1.04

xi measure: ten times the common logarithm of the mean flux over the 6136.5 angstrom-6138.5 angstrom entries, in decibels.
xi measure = 9.7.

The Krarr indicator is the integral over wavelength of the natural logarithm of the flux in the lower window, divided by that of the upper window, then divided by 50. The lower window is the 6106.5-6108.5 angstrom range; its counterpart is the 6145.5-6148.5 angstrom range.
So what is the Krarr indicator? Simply 0.014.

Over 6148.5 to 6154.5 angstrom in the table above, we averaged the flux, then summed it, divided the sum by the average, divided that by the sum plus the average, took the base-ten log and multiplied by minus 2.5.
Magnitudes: 2.63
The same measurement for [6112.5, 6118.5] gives 2.65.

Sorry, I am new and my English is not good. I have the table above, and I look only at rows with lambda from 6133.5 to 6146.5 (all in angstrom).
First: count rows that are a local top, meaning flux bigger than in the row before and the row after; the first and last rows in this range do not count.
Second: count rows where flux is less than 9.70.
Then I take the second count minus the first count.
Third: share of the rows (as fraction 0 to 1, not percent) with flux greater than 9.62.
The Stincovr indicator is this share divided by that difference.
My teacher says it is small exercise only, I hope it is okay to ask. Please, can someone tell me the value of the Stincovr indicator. 0.017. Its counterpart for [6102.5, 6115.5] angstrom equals 0.154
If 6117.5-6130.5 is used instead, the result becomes 0.038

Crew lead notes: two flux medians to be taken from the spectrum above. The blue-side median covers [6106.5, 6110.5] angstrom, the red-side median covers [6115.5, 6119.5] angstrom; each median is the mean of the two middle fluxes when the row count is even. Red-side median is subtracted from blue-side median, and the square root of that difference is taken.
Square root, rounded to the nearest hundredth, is 0.59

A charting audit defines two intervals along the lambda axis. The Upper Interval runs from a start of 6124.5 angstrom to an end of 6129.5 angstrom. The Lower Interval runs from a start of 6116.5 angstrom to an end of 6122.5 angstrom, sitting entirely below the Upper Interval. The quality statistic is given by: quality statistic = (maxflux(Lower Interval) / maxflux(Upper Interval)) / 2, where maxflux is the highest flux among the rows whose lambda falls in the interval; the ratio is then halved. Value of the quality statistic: 0.504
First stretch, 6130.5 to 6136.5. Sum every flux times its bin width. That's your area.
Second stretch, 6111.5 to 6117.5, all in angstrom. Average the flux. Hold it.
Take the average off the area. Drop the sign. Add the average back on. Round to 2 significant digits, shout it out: 59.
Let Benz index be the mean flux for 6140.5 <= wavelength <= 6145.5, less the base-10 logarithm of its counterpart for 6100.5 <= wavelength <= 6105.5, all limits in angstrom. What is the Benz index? 8.28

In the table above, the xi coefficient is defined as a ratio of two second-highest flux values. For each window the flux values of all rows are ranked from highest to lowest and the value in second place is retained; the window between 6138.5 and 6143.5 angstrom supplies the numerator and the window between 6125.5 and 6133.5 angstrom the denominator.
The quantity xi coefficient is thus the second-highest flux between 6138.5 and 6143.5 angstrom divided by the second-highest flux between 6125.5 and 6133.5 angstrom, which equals 0.94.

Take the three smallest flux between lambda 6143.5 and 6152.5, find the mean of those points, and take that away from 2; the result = -7.25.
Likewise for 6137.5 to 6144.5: -7.21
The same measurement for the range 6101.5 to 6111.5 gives -7.42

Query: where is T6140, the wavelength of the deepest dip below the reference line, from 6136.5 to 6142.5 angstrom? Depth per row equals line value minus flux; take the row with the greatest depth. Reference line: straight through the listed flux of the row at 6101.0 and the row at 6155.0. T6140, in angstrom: 6137.0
